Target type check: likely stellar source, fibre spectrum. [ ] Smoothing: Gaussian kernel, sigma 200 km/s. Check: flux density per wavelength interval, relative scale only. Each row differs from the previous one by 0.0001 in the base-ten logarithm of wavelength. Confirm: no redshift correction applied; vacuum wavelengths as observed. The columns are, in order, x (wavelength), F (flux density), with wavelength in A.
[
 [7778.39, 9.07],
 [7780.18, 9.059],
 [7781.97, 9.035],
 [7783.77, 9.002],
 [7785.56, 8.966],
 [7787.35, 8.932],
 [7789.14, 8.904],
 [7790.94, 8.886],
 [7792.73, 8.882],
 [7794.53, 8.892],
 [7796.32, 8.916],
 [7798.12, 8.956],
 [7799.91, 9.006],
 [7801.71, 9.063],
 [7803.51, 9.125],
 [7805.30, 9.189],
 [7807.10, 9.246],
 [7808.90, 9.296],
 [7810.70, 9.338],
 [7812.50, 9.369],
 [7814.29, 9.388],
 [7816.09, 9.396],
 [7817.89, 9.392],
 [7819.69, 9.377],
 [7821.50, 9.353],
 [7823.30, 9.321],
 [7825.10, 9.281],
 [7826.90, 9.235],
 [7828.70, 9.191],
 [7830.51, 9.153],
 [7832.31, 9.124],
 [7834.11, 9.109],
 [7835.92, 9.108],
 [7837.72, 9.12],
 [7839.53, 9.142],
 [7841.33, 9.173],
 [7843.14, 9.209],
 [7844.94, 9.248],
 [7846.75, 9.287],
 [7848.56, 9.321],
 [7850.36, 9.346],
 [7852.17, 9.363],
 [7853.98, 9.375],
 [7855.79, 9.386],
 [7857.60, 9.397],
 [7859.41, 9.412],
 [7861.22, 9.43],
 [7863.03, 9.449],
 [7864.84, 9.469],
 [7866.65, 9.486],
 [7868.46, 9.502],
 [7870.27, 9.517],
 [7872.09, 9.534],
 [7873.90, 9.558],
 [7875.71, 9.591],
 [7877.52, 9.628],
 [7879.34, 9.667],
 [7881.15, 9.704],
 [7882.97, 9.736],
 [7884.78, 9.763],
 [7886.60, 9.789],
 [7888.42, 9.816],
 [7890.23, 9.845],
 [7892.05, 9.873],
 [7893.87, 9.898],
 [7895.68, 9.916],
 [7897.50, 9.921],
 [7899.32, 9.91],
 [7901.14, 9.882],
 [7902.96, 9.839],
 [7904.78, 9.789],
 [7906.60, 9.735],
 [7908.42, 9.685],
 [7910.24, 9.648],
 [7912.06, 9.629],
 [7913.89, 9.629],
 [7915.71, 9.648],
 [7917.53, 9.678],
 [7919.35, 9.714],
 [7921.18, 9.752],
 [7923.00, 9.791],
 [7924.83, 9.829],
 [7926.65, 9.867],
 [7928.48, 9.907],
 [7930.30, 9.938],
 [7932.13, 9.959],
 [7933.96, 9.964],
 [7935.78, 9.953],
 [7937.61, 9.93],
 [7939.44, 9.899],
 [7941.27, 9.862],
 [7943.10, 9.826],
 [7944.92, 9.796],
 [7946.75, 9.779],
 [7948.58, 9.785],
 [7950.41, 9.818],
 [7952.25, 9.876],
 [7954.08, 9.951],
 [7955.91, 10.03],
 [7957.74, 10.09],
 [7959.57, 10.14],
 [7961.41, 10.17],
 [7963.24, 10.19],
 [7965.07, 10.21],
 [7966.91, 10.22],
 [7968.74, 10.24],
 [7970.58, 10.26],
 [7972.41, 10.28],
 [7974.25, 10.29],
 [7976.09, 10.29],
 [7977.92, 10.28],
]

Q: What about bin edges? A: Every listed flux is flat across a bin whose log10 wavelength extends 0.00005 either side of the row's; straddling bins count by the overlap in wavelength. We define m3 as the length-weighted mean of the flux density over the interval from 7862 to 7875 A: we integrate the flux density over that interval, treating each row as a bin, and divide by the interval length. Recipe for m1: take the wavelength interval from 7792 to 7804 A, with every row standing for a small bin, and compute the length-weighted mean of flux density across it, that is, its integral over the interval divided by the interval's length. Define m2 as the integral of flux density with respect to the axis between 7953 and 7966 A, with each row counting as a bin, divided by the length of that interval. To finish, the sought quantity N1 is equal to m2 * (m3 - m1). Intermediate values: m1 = 8.97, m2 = 10.1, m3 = 9.5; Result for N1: 5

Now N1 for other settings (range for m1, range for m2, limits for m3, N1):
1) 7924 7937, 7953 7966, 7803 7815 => -6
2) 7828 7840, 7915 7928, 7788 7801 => -2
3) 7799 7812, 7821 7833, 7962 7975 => 10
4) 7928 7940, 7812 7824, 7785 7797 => -10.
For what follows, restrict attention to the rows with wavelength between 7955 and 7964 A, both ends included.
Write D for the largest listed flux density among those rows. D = 10.19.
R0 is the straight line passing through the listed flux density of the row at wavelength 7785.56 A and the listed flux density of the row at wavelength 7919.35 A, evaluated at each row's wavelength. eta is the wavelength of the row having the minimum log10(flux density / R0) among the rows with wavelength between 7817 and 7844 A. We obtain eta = 7835.92 A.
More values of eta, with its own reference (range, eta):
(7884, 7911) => 7910.24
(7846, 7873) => 7846.75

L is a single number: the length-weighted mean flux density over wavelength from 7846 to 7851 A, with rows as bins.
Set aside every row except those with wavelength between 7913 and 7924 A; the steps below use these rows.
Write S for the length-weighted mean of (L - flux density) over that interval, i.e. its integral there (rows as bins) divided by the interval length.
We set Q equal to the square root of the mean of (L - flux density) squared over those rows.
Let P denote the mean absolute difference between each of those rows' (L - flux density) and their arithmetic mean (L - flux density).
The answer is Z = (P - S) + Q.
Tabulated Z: 0.81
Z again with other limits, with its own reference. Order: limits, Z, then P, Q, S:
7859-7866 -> 0.25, 0.019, 0.12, -0.12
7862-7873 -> 0.36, 0.025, 0.17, -0.17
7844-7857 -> 0.09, 0.040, 0.05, -0.01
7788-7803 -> 0.06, 0.053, 0.39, 0.38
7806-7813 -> 0.07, 0.041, 0.05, 0.02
